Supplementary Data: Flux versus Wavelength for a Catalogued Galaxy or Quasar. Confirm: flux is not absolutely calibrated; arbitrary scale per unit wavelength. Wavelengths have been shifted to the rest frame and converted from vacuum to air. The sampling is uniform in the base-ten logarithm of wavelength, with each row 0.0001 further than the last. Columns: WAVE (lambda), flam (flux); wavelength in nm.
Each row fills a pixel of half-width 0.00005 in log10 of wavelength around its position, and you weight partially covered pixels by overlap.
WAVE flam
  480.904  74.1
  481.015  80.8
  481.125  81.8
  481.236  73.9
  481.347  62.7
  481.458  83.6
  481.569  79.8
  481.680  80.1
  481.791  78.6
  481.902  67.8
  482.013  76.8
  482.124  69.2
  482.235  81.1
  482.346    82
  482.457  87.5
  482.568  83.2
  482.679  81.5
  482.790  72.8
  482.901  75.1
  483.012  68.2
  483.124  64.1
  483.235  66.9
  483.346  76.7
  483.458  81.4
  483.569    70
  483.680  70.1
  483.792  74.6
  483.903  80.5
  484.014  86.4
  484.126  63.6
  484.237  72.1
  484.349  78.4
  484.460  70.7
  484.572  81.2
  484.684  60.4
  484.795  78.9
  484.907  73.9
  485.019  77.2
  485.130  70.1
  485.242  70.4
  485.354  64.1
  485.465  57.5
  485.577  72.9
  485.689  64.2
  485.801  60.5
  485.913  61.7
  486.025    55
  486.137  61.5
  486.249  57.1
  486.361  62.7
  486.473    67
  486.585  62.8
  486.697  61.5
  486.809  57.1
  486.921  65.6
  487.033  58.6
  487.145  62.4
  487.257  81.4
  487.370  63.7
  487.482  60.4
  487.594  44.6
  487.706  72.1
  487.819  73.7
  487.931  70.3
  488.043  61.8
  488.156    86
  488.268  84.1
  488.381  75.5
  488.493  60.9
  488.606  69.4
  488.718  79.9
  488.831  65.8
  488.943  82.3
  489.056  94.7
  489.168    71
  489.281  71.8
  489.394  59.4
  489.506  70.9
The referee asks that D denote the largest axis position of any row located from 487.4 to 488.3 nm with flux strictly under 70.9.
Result 488.043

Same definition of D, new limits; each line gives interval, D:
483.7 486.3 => 486.249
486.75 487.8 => 487.594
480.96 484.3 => 484.126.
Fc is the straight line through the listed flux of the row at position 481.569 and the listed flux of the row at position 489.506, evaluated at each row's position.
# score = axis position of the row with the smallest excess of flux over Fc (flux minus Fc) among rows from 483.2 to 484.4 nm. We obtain 484.126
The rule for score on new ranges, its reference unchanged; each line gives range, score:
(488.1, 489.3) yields 488.493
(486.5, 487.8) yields 487.594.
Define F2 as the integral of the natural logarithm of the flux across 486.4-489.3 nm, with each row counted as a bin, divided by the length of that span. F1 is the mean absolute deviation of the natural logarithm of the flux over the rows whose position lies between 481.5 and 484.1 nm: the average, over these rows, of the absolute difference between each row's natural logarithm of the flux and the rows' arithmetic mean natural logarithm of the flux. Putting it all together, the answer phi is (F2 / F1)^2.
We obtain 3265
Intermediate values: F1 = 0.074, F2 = 4.23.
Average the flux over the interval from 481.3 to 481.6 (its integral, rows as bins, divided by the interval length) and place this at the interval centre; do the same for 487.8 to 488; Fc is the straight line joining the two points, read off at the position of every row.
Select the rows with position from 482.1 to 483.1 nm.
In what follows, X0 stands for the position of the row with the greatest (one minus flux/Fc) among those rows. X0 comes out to 483.012 nm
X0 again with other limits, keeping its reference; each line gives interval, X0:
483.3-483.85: 483.569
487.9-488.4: 488.043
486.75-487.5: 486.809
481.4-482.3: 481.902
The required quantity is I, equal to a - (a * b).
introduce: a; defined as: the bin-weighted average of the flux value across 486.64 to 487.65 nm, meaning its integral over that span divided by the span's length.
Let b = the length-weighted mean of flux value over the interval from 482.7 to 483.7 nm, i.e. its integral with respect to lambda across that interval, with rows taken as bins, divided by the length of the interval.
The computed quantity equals -4391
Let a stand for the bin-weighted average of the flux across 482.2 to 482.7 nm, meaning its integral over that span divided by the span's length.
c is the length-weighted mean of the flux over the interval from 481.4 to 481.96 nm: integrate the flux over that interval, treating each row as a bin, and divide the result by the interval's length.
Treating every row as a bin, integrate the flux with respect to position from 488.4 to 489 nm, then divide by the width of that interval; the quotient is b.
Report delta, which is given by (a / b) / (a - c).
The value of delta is 0.21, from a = 83.3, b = 71.9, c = 78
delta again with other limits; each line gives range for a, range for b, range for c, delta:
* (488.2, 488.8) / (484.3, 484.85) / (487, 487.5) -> 0.13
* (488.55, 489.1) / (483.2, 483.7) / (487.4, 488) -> 0.08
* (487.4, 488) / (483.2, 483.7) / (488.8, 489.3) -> -0.06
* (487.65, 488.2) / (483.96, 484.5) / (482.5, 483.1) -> -0.29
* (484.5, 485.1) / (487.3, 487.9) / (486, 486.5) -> 0.09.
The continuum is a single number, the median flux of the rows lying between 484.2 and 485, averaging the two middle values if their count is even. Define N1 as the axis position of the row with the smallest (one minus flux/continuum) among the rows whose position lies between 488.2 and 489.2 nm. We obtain 489.056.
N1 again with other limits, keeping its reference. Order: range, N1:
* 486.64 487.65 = 487.257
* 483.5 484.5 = 484.014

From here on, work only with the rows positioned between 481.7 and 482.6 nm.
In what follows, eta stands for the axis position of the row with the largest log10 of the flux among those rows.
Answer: 482.457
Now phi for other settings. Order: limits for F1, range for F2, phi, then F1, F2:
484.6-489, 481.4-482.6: 1571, 0.110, 4.37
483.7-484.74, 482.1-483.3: 2215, 0.092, 4.33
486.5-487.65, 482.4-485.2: 2361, 0.089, 4.31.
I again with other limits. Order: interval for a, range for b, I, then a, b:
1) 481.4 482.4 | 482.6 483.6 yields -5608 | 77.6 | 73.3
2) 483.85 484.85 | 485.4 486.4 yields -4515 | 74.7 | 61.5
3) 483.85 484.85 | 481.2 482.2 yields -5513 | 74.7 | 74.8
